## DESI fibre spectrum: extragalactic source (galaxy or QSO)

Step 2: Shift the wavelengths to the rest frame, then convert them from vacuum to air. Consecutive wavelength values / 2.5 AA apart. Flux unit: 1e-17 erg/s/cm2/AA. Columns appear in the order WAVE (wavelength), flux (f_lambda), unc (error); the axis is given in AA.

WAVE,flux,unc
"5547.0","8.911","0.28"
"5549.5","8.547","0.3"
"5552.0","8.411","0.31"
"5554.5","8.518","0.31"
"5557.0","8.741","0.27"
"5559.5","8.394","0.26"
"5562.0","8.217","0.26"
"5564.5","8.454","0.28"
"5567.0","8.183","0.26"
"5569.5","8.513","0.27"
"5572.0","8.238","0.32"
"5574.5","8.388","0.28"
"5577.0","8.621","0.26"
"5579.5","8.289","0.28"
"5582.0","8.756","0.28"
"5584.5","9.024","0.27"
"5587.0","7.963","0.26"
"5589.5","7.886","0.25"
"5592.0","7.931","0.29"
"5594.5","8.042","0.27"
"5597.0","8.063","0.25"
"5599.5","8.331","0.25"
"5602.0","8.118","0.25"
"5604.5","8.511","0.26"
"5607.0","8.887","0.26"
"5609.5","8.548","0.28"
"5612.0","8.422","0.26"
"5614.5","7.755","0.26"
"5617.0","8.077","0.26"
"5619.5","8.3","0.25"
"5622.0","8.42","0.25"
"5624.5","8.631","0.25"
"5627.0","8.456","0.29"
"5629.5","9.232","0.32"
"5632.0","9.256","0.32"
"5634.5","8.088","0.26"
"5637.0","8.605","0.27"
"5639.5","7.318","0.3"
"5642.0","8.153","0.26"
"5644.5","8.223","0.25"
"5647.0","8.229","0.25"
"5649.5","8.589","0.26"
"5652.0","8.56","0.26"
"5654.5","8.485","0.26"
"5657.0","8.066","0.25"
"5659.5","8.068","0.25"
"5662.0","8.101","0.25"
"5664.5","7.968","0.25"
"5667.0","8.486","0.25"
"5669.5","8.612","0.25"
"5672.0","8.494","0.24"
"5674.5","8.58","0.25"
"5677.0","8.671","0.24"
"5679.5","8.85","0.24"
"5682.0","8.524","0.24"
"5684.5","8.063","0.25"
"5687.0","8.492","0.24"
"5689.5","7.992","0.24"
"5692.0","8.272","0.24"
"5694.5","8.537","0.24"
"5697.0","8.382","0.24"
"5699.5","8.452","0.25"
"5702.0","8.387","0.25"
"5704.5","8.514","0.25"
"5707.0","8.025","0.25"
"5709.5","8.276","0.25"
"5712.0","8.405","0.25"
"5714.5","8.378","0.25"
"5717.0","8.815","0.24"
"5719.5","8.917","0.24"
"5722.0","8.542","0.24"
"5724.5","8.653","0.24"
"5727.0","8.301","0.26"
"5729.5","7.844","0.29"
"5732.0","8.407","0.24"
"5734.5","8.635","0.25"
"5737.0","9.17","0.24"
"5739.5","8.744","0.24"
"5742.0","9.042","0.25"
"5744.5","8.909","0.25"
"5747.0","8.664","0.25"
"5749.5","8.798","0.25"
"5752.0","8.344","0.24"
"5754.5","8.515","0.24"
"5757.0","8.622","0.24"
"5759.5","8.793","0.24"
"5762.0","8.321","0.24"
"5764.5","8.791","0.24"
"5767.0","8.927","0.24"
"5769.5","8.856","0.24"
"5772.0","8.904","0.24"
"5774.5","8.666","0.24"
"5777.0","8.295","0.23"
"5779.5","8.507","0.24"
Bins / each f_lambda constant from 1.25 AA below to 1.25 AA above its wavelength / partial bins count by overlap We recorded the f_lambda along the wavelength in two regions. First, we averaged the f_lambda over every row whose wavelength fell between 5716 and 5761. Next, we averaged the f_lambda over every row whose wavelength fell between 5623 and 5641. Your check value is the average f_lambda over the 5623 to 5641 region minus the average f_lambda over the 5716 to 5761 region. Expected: -0.14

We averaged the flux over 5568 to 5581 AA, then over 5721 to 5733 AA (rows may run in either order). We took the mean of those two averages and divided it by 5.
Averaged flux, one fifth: 1.68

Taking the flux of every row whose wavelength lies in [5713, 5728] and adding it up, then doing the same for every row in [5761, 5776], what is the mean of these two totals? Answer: 52.0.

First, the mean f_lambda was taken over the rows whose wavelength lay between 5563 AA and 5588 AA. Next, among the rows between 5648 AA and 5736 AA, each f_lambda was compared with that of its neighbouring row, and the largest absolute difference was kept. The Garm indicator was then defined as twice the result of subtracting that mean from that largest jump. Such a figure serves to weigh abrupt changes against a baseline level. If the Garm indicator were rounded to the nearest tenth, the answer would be -15.8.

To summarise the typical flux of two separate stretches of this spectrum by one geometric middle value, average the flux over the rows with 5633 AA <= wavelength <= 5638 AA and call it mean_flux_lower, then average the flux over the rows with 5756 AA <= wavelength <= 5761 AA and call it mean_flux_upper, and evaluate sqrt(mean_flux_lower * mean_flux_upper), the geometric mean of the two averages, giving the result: 8.53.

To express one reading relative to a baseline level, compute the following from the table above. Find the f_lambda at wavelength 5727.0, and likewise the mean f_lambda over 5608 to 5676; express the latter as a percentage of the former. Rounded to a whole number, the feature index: 101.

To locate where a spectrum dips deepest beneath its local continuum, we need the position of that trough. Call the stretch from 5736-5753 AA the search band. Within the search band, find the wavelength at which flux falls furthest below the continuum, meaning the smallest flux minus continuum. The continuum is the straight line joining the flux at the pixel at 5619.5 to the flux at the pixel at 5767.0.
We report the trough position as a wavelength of 5752.0 AA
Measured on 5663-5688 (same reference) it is 5664.5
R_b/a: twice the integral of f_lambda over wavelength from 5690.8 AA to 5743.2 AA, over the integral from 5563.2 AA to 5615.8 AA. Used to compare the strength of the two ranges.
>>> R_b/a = 2.04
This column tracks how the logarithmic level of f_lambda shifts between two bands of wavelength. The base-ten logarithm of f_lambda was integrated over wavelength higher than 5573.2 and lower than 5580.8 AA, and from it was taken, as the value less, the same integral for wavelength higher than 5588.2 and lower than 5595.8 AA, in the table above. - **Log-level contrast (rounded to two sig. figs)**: 0.19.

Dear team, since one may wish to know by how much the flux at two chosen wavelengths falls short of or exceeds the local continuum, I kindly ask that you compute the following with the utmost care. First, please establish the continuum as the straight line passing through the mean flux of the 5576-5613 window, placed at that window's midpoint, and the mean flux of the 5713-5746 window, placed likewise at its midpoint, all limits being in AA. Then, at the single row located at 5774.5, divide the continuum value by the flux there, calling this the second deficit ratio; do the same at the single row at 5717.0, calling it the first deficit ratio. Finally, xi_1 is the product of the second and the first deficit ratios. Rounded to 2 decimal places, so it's 0.99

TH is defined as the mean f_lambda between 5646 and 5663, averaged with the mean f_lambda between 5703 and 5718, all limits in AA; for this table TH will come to 8.35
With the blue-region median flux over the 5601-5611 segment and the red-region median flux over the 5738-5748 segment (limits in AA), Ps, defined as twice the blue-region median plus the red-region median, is 25.9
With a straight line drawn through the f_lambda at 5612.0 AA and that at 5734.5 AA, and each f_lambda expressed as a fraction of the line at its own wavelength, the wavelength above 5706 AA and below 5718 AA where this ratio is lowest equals 5707.0 AA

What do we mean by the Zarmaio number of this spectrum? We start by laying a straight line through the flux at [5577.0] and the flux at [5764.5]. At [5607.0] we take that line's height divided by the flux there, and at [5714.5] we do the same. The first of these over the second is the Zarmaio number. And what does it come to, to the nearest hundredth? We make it 0.93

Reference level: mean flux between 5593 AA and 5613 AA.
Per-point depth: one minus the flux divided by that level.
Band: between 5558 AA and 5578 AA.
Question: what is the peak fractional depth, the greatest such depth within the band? 0.02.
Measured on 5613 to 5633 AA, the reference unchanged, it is 0.07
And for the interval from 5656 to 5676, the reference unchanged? 0.05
